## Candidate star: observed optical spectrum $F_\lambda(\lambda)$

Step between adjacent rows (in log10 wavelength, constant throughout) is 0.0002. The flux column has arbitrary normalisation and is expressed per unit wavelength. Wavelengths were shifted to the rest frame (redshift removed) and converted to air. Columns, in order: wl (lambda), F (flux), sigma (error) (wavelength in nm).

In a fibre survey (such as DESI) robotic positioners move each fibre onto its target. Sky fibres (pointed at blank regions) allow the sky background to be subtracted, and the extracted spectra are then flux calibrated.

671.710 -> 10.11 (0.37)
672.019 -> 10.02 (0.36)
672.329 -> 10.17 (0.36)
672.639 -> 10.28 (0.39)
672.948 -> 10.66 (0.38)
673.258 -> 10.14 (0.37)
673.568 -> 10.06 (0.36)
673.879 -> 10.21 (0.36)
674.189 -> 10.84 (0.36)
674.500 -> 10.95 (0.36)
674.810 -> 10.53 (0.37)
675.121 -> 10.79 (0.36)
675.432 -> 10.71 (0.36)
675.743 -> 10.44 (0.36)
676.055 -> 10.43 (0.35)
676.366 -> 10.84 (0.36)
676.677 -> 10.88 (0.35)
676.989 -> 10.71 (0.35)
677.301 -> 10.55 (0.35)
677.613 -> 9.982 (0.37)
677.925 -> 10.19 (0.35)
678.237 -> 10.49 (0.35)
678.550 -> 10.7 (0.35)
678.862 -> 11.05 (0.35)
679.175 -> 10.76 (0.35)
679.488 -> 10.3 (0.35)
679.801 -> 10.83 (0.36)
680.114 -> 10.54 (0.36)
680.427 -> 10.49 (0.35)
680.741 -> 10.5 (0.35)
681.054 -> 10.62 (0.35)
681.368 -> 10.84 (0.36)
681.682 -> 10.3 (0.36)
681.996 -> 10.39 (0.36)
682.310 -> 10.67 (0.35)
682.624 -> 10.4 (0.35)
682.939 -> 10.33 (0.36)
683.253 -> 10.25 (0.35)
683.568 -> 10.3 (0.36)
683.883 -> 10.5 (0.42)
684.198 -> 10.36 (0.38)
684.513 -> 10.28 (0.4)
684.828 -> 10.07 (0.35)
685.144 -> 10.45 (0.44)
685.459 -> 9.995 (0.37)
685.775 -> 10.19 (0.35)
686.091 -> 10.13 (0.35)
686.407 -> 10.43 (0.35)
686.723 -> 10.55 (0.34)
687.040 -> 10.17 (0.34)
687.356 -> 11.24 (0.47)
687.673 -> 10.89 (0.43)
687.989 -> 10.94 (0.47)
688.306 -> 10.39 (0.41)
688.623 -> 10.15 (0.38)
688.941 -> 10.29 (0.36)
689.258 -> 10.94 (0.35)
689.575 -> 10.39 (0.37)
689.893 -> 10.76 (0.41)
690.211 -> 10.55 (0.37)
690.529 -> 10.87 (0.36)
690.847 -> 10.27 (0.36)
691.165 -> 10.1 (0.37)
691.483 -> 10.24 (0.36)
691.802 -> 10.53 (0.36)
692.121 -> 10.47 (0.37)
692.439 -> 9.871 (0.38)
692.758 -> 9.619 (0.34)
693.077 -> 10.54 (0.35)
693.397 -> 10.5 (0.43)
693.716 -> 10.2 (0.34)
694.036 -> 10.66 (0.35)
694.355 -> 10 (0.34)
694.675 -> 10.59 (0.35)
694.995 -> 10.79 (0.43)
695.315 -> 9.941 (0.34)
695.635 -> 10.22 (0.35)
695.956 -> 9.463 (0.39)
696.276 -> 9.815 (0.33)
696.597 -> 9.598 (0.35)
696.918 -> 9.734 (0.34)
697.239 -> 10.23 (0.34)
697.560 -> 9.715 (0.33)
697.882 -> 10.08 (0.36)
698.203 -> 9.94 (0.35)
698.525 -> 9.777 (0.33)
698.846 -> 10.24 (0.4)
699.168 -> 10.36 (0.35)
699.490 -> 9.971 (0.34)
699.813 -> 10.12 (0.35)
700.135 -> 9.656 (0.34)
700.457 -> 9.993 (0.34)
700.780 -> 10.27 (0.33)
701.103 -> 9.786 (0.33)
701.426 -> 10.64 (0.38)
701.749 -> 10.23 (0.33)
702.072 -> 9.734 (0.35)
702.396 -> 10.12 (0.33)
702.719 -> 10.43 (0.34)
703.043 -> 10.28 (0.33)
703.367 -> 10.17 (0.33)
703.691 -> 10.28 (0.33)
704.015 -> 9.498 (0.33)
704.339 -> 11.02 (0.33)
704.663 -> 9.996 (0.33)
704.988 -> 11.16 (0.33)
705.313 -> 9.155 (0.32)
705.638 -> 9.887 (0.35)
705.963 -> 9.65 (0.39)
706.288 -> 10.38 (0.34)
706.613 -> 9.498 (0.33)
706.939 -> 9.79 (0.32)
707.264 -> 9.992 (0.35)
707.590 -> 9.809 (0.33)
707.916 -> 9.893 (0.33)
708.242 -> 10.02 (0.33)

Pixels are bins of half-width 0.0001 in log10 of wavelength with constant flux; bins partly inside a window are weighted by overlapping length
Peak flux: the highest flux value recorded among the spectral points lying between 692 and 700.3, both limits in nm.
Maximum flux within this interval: 10.79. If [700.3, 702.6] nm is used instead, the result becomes 10.64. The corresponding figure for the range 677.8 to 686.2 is 11.05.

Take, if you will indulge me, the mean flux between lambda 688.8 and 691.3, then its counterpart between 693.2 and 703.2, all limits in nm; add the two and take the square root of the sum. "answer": 4.54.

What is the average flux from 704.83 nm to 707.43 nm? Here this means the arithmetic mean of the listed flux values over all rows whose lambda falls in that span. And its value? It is 9.9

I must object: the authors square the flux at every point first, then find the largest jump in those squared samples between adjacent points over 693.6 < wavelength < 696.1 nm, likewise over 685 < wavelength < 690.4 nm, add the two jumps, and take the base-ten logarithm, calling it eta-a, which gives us 1.61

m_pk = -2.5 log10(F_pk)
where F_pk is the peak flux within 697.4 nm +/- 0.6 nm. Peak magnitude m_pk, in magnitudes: -2.52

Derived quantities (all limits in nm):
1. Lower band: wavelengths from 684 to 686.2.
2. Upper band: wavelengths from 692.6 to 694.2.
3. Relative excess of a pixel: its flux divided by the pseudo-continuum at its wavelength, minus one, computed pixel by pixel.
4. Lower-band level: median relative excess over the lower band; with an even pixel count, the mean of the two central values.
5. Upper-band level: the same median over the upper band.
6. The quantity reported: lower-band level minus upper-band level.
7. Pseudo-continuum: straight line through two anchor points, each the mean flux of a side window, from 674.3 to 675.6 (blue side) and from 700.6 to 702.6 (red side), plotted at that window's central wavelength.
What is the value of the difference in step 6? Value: -0.05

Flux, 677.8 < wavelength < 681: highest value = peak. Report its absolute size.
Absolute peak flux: 11.05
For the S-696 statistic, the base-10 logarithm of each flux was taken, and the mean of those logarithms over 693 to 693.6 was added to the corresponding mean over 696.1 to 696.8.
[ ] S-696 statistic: 2.01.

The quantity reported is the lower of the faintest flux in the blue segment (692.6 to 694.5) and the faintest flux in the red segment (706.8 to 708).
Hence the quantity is 9.6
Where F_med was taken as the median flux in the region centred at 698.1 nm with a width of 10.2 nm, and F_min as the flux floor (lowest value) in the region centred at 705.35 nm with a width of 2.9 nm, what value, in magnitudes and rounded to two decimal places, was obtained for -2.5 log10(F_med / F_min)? -0.11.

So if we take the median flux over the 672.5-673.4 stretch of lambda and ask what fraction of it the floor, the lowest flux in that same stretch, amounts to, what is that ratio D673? 0.986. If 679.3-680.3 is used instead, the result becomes 0.977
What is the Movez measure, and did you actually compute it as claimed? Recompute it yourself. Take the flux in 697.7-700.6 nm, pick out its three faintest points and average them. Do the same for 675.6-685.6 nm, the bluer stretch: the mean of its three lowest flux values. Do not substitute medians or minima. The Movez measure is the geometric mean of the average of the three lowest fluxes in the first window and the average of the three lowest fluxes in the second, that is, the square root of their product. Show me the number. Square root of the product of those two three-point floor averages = 9.9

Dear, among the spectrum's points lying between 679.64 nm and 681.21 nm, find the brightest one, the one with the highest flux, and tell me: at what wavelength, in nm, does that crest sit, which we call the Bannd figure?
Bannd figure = 679.801 nm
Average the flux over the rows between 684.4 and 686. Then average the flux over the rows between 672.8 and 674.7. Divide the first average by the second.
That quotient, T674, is 0.97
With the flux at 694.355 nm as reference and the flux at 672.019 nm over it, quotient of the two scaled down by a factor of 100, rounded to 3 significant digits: 0.0100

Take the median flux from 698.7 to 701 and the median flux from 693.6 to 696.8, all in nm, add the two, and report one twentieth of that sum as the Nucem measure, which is 1.01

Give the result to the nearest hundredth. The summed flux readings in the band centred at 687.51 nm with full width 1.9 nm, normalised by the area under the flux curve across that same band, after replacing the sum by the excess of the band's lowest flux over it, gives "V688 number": -2.66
